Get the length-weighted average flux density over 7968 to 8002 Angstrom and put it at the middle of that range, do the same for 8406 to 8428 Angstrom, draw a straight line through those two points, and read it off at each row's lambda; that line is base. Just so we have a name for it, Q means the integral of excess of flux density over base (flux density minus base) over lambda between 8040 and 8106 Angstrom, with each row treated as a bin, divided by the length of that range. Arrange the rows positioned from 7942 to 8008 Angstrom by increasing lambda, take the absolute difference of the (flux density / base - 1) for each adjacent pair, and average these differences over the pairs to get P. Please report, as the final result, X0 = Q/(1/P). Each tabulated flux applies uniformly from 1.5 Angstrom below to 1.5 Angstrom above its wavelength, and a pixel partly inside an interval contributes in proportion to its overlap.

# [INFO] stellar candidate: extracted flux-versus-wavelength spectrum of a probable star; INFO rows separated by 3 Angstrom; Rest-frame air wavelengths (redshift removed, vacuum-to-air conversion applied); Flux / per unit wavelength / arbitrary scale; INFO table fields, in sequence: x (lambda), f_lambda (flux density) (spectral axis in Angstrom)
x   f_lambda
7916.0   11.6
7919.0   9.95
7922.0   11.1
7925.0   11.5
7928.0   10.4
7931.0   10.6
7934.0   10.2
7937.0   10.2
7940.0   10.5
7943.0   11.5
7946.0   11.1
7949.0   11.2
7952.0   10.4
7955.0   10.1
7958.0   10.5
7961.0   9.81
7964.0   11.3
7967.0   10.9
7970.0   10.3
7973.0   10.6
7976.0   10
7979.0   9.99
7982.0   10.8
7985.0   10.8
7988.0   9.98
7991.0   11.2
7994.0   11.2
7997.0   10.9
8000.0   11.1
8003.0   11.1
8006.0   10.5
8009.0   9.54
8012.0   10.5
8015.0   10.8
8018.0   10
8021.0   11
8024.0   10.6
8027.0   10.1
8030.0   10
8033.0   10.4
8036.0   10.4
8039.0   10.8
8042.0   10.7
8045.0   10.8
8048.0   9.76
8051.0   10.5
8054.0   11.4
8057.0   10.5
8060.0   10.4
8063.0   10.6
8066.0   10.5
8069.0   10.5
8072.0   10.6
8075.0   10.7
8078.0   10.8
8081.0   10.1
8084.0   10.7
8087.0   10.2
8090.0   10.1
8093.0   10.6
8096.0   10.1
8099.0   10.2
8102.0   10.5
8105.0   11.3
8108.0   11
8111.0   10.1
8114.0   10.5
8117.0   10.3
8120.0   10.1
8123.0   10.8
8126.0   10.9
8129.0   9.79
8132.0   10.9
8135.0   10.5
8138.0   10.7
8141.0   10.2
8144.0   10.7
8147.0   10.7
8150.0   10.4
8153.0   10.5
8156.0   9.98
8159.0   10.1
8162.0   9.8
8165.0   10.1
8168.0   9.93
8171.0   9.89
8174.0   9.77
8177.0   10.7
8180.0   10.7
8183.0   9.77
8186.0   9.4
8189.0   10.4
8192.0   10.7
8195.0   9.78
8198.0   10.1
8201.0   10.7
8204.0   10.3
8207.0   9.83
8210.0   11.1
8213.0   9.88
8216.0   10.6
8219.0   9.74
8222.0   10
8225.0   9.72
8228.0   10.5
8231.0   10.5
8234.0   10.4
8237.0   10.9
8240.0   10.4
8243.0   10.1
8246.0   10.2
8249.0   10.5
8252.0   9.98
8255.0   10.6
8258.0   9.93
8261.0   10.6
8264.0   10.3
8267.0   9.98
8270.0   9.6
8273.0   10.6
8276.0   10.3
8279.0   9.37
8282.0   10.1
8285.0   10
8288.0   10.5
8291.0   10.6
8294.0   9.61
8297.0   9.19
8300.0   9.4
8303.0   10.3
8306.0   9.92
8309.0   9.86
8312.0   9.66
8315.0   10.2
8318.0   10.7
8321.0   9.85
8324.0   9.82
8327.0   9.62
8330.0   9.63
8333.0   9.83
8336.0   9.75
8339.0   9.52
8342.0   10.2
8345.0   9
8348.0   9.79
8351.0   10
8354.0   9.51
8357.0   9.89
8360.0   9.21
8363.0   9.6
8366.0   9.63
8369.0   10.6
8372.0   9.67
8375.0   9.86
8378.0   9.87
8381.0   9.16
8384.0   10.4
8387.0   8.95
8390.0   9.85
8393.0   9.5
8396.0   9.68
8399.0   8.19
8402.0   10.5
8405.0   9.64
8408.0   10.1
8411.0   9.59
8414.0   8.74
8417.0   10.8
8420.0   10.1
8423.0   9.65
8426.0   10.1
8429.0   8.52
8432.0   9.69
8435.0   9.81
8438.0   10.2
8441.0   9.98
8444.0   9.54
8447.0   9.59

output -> 0.002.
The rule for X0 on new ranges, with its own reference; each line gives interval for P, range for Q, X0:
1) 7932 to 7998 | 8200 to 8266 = 0.006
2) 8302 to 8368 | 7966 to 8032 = -0.003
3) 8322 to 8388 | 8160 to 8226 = -0.006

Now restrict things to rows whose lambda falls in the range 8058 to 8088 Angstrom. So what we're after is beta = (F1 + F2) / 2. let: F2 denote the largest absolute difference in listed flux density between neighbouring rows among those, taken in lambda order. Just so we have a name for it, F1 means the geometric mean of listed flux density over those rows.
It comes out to 5.60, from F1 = 10.5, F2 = 0.70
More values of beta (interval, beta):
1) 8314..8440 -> 6.02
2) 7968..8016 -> 5.90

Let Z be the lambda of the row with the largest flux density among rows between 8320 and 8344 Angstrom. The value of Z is 8342.0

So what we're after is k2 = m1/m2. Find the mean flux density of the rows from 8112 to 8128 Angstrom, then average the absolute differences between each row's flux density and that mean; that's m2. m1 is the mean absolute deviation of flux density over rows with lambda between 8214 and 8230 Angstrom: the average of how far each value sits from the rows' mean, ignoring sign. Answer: 1.3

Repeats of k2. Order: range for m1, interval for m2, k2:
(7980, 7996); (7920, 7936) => 0.8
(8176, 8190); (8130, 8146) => 2.4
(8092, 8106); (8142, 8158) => 1.5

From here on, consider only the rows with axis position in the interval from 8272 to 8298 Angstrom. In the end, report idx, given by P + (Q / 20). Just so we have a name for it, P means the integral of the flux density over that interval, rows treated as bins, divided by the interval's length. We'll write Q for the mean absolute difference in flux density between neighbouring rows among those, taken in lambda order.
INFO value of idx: 10.1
